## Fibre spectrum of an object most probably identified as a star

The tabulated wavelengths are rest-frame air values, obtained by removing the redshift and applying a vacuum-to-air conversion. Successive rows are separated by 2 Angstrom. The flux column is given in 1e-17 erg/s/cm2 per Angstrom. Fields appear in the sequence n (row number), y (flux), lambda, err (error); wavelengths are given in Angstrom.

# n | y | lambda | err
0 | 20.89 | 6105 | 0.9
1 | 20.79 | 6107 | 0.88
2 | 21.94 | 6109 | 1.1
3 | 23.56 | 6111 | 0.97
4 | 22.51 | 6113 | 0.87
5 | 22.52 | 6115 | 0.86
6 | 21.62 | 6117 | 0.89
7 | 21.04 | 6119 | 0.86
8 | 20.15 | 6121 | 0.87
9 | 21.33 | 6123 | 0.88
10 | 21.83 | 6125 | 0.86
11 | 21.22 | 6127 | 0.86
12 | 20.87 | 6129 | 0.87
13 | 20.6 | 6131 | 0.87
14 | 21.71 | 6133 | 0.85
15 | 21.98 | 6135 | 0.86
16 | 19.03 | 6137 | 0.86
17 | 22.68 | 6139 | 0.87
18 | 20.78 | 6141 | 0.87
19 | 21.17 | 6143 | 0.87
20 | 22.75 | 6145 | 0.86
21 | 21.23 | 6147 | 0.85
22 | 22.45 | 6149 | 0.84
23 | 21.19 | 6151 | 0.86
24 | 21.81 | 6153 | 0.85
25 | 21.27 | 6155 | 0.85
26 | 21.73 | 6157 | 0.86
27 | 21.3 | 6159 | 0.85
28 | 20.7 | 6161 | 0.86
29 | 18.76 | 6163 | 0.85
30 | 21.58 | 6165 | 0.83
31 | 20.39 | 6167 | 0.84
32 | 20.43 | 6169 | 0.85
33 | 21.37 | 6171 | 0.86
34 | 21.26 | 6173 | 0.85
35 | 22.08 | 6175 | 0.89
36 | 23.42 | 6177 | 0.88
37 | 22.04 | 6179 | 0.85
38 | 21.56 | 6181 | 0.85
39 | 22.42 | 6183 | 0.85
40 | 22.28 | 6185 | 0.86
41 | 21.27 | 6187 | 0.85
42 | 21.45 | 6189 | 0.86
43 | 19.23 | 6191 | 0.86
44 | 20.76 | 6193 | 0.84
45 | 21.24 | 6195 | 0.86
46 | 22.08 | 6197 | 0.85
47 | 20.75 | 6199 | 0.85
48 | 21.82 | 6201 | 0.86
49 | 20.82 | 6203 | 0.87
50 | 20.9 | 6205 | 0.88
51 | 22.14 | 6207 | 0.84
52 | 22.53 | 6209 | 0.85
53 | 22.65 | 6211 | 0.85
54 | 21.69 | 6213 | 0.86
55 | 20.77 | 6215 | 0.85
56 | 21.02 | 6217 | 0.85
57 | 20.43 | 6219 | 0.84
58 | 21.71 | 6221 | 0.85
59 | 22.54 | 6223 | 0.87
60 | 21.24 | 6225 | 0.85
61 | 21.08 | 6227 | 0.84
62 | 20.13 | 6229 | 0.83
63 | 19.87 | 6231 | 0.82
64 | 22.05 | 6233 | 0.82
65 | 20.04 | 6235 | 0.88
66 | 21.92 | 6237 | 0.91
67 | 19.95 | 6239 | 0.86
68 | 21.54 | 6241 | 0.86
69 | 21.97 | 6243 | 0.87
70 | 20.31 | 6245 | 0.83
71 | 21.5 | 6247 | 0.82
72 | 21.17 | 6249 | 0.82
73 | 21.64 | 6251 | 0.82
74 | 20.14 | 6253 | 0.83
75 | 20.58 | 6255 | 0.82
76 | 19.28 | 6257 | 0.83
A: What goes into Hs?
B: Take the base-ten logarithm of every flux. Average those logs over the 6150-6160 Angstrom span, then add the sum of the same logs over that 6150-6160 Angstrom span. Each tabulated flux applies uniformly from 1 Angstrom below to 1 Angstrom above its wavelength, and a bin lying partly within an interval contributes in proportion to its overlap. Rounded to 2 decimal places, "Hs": 7.99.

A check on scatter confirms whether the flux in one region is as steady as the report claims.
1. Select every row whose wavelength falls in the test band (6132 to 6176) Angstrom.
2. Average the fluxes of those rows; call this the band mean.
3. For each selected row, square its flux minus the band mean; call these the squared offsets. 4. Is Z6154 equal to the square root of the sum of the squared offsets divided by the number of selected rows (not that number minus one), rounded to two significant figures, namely 0.97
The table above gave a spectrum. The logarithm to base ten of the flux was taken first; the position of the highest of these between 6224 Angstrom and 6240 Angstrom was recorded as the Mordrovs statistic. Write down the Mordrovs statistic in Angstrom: 6233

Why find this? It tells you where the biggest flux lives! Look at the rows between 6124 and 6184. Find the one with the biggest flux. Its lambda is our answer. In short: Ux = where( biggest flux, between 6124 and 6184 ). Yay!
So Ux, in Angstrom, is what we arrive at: 6177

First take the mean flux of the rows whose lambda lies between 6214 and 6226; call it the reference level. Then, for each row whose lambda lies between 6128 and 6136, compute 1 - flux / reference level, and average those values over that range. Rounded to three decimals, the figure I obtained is 0.000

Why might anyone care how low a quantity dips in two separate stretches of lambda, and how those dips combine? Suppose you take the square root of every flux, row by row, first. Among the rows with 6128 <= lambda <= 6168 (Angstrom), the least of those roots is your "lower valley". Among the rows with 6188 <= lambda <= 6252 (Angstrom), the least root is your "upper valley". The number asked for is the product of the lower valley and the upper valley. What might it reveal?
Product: 19.0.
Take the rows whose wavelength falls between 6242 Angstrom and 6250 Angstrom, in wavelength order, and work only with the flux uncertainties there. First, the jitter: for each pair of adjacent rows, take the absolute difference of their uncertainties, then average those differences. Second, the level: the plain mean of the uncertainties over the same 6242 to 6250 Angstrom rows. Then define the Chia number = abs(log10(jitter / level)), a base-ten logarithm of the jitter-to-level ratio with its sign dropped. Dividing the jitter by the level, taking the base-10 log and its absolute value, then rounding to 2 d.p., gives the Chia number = 1.70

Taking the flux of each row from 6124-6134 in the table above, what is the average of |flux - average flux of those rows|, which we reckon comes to 0.42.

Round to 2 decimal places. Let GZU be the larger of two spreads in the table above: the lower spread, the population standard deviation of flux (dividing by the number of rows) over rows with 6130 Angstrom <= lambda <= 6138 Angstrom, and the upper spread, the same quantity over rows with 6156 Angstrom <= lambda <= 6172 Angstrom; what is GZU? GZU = 1.16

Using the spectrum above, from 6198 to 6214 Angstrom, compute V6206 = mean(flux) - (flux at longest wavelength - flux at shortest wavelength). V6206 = 20.7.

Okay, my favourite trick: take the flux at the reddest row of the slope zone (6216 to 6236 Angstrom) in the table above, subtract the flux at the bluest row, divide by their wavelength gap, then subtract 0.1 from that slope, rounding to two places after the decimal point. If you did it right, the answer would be -0.15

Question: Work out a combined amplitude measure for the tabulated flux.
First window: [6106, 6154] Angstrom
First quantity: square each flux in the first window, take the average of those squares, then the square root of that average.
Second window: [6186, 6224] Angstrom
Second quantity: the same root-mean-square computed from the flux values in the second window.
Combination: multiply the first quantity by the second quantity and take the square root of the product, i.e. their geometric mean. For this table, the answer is 21.5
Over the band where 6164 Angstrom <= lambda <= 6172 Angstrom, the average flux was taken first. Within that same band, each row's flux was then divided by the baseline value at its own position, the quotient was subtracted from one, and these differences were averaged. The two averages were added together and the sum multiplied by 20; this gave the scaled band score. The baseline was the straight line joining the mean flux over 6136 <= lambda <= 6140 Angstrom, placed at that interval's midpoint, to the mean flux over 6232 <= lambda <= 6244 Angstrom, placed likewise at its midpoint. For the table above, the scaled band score 419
